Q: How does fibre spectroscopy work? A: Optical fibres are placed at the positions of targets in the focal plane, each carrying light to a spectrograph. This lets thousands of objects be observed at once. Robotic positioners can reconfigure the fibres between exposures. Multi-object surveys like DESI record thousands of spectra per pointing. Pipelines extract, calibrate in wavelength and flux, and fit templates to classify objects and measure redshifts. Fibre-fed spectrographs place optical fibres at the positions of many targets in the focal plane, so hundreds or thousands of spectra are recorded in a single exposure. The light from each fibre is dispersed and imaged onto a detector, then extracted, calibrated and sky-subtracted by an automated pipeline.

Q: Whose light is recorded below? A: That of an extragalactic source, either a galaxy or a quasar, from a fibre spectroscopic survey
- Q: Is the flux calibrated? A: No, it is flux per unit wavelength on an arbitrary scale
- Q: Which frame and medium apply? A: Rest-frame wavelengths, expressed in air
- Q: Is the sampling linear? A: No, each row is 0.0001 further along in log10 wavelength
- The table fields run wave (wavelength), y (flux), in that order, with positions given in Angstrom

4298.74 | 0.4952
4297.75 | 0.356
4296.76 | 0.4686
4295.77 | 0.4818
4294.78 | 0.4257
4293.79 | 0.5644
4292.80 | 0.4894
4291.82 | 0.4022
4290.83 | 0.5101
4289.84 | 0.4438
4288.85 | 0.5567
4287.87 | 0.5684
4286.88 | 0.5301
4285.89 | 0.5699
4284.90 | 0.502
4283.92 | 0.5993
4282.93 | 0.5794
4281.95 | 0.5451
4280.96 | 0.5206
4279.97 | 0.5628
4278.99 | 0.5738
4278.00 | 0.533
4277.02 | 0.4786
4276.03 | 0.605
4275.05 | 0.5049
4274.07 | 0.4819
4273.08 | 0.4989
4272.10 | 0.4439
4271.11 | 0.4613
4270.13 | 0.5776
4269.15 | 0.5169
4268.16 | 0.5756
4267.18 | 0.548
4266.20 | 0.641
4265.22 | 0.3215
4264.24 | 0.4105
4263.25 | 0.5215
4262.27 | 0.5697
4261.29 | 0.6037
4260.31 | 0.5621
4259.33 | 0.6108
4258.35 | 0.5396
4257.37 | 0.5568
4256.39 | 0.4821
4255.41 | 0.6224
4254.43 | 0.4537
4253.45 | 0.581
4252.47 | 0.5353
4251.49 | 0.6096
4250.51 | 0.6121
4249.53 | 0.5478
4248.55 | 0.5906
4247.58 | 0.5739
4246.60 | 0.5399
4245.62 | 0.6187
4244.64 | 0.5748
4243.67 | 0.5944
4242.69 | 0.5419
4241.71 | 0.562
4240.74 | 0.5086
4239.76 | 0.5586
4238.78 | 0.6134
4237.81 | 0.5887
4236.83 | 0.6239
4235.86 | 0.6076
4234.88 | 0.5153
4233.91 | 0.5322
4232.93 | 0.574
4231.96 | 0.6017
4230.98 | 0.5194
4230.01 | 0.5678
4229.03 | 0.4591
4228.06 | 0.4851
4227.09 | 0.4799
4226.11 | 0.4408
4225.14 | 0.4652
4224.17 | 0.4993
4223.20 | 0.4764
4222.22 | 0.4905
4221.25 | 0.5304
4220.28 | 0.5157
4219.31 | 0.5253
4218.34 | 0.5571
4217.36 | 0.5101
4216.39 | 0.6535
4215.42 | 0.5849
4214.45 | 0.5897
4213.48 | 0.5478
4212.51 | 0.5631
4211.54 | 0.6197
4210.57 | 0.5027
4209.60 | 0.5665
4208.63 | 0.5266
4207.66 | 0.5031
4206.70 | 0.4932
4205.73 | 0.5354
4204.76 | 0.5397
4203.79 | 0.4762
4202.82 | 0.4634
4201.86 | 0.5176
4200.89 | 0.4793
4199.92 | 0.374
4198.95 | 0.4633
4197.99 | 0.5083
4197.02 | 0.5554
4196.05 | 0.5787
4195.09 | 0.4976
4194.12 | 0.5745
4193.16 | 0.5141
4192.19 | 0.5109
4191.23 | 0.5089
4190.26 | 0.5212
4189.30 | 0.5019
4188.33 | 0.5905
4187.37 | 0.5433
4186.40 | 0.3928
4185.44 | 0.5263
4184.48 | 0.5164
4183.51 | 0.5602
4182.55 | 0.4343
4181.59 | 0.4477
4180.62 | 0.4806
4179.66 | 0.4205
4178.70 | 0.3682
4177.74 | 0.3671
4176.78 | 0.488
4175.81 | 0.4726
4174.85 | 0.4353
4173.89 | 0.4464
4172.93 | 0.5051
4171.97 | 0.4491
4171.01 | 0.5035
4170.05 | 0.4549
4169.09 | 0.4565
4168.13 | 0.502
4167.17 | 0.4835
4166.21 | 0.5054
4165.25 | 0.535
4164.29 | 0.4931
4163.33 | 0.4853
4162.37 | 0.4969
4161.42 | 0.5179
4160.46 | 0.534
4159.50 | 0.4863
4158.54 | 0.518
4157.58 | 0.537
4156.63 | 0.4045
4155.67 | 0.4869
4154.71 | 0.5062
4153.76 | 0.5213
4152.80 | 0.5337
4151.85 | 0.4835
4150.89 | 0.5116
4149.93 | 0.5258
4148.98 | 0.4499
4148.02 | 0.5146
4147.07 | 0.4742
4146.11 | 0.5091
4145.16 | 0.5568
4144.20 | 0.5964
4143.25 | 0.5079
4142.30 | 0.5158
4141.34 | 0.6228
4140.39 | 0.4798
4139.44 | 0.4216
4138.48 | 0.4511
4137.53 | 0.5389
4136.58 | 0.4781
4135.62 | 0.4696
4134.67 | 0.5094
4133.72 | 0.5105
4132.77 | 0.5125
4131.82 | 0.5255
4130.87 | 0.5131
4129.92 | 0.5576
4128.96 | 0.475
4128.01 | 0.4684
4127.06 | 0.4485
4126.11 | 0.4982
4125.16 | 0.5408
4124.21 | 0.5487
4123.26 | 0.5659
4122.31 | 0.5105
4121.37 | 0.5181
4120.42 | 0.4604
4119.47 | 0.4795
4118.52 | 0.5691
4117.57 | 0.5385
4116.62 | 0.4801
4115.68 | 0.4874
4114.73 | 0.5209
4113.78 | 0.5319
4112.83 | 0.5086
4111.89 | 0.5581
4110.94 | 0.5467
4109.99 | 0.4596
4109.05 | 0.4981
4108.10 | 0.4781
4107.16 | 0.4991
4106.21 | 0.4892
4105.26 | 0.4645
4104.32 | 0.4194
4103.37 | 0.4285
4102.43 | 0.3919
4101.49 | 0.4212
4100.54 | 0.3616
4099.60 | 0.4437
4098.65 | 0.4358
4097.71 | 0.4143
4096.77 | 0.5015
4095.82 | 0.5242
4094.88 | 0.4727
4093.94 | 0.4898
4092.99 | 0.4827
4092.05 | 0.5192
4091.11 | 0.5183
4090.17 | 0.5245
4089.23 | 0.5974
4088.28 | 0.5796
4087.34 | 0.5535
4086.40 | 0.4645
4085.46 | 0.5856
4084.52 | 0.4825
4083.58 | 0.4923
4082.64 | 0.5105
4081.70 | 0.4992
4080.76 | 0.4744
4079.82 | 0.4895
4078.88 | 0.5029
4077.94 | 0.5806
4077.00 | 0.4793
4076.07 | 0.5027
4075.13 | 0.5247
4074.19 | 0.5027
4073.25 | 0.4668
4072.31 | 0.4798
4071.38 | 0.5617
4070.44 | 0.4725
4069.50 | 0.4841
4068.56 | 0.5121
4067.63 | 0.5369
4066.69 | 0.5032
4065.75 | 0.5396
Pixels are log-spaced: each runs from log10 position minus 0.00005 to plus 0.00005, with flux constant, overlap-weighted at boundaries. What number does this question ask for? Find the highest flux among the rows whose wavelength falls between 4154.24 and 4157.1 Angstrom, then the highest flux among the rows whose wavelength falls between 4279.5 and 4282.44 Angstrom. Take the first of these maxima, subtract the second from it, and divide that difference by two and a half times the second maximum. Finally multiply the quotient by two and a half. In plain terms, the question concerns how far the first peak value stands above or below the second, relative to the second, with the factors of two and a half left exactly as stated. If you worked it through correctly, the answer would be -0.10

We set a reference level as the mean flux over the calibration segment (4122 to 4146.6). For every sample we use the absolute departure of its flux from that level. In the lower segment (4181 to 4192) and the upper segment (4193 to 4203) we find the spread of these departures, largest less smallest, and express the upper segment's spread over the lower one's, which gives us 1.2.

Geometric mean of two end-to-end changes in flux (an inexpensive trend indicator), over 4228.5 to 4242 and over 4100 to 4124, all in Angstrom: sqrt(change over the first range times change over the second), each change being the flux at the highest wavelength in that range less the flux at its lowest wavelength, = 0.145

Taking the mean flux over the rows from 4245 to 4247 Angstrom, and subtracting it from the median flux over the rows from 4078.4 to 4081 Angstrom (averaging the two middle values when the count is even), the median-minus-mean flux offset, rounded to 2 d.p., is -0.09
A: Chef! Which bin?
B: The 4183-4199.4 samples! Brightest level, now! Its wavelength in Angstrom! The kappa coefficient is 4188.33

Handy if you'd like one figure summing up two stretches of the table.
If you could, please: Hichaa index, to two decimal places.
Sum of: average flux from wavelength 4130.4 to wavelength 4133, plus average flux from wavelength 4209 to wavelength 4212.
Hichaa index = 1.08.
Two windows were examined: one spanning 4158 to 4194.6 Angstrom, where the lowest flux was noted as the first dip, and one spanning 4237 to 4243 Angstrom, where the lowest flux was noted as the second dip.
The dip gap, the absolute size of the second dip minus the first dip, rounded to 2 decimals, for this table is 0.14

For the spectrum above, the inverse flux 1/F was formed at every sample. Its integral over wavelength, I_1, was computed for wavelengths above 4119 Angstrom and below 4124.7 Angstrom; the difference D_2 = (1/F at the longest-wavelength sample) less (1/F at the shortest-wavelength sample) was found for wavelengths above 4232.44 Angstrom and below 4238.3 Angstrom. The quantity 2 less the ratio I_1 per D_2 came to 258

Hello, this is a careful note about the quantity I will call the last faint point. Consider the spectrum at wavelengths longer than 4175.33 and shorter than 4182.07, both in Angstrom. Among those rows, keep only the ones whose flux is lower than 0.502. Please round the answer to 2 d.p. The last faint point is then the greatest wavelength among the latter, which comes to 4181.59 Angstrom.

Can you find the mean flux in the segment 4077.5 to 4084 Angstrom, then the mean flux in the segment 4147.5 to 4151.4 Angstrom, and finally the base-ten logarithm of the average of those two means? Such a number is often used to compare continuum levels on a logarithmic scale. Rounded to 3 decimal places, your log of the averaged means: -0.298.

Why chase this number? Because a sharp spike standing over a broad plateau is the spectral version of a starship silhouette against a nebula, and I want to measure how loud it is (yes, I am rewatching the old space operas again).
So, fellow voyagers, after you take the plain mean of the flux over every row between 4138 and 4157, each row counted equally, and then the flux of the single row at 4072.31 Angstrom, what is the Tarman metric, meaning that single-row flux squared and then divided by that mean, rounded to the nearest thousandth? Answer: 0.457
